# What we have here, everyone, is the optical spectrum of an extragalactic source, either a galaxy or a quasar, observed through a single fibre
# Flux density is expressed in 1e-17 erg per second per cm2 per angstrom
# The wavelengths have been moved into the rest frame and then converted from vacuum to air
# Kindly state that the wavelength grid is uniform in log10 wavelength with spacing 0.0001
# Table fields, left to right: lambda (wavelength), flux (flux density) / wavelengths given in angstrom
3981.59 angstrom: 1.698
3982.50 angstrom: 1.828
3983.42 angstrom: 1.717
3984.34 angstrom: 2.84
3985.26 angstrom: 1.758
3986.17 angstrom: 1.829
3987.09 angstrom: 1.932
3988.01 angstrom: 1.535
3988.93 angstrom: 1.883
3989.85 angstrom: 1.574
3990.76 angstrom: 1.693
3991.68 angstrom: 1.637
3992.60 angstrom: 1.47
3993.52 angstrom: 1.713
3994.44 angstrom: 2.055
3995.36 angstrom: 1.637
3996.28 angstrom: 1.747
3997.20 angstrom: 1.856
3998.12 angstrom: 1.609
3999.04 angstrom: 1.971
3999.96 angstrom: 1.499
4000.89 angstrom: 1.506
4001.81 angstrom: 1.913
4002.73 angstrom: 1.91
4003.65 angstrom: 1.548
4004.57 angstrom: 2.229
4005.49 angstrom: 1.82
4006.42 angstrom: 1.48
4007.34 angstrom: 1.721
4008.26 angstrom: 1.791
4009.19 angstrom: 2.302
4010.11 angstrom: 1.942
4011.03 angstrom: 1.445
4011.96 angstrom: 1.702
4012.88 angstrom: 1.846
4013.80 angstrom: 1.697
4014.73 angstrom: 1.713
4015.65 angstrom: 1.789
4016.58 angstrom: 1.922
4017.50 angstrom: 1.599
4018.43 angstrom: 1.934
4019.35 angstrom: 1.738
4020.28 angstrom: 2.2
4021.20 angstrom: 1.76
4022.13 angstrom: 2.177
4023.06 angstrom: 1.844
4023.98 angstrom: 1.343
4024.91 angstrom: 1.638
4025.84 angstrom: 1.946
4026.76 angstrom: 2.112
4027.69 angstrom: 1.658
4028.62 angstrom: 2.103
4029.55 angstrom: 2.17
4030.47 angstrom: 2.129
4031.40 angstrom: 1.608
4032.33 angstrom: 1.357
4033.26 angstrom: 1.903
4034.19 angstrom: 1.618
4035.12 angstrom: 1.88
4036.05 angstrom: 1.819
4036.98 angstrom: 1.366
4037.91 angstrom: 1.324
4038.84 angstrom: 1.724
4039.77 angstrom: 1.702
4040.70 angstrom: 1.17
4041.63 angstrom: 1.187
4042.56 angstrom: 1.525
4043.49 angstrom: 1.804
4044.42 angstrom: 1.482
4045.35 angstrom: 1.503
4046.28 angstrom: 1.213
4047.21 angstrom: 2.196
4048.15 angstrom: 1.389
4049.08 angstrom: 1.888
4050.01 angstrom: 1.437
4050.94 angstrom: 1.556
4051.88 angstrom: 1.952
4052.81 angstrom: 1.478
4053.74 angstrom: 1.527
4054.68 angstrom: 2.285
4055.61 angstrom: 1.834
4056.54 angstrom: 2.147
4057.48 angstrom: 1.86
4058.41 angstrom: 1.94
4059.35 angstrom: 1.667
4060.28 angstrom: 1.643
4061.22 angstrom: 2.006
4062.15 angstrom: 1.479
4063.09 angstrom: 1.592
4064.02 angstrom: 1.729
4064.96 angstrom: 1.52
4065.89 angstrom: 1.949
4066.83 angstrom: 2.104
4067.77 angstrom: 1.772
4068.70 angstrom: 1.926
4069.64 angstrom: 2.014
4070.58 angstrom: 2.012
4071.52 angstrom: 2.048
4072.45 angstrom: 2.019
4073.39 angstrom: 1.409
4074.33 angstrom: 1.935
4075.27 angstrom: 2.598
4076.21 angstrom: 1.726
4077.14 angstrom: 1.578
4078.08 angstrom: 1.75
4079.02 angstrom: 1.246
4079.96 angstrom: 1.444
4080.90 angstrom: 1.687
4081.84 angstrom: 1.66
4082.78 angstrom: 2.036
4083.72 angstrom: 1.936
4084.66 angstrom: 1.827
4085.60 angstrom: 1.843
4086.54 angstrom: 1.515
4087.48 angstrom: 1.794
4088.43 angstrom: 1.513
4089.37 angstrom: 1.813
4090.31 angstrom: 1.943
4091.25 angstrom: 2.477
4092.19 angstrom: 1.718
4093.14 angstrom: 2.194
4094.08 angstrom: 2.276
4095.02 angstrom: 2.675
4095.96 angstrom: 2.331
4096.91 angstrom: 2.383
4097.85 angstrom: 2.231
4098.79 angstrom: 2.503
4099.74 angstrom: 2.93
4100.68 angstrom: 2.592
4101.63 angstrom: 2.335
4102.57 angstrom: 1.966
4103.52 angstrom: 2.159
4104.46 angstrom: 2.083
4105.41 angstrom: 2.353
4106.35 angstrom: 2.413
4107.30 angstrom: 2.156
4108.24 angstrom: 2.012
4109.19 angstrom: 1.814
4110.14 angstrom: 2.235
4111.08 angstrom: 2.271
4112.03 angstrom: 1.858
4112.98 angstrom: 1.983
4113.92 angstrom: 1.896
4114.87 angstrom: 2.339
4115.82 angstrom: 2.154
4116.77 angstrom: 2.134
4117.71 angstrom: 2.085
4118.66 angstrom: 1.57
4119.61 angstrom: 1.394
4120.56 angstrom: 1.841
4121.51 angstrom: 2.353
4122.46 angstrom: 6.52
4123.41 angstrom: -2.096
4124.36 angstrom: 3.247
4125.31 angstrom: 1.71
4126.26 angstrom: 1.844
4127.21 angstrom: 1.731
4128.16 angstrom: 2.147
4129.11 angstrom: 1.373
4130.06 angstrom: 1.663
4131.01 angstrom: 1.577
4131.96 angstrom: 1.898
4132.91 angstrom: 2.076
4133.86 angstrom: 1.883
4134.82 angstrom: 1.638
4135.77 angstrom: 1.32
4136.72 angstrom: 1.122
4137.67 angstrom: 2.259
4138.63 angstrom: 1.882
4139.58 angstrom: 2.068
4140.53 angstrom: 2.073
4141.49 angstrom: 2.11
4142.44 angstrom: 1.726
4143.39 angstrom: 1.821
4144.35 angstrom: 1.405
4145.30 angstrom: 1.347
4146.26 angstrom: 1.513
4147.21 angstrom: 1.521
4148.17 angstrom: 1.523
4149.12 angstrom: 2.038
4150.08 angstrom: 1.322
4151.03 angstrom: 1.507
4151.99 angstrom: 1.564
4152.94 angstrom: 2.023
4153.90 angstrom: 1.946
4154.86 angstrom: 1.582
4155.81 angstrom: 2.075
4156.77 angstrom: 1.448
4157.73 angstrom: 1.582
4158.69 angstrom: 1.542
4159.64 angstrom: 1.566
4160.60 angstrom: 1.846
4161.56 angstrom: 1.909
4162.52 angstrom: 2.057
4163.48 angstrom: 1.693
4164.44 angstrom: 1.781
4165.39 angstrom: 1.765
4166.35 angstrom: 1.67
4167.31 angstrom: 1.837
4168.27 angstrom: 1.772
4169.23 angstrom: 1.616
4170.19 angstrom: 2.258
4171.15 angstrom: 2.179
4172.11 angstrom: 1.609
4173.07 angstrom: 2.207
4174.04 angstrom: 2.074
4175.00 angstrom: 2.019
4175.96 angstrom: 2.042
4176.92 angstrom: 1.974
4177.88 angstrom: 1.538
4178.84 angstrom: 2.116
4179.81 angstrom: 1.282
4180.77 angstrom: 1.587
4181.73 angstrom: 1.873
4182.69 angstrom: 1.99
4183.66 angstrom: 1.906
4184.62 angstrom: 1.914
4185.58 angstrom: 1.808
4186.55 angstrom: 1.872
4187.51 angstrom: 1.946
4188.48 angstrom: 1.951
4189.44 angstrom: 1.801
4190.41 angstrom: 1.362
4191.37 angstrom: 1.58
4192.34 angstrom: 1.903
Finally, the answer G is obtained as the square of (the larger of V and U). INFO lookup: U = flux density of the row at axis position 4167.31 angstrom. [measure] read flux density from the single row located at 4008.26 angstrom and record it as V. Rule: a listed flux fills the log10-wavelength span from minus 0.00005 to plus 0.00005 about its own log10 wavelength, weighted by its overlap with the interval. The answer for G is 3.4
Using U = 1.837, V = 1.791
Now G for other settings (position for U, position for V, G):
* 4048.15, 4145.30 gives 1.9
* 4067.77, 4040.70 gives 3.1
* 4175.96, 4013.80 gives 4.2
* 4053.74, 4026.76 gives 4.5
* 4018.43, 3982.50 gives 3.7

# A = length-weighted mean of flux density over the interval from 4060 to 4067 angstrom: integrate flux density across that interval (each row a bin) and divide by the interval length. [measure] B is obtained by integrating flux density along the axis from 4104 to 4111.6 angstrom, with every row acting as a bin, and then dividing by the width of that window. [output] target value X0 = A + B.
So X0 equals 3.9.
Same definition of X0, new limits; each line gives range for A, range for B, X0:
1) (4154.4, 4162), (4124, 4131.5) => 3.6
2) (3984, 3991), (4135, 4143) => 3.7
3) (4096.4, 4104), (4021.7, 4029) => 4.2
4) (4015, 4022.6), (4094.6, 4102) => 4.4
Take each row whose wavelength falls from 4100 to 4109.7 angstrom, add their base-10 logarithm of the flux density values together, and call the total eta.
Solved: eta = 3.4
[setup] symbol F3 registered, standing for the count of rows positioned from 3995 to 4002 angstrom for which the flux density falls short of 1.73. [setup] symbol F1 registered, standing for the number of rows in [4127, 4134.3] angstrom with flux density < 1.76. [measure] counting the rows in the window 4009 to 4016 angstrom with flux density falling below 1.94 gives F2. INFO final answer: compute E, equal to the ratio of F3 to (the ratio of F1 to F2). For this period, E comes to 6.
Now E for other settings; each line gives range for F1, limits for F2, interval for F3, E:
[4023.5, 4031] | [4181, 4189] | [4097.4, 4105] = 0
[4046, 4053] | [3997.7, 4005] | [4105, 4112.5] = 0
